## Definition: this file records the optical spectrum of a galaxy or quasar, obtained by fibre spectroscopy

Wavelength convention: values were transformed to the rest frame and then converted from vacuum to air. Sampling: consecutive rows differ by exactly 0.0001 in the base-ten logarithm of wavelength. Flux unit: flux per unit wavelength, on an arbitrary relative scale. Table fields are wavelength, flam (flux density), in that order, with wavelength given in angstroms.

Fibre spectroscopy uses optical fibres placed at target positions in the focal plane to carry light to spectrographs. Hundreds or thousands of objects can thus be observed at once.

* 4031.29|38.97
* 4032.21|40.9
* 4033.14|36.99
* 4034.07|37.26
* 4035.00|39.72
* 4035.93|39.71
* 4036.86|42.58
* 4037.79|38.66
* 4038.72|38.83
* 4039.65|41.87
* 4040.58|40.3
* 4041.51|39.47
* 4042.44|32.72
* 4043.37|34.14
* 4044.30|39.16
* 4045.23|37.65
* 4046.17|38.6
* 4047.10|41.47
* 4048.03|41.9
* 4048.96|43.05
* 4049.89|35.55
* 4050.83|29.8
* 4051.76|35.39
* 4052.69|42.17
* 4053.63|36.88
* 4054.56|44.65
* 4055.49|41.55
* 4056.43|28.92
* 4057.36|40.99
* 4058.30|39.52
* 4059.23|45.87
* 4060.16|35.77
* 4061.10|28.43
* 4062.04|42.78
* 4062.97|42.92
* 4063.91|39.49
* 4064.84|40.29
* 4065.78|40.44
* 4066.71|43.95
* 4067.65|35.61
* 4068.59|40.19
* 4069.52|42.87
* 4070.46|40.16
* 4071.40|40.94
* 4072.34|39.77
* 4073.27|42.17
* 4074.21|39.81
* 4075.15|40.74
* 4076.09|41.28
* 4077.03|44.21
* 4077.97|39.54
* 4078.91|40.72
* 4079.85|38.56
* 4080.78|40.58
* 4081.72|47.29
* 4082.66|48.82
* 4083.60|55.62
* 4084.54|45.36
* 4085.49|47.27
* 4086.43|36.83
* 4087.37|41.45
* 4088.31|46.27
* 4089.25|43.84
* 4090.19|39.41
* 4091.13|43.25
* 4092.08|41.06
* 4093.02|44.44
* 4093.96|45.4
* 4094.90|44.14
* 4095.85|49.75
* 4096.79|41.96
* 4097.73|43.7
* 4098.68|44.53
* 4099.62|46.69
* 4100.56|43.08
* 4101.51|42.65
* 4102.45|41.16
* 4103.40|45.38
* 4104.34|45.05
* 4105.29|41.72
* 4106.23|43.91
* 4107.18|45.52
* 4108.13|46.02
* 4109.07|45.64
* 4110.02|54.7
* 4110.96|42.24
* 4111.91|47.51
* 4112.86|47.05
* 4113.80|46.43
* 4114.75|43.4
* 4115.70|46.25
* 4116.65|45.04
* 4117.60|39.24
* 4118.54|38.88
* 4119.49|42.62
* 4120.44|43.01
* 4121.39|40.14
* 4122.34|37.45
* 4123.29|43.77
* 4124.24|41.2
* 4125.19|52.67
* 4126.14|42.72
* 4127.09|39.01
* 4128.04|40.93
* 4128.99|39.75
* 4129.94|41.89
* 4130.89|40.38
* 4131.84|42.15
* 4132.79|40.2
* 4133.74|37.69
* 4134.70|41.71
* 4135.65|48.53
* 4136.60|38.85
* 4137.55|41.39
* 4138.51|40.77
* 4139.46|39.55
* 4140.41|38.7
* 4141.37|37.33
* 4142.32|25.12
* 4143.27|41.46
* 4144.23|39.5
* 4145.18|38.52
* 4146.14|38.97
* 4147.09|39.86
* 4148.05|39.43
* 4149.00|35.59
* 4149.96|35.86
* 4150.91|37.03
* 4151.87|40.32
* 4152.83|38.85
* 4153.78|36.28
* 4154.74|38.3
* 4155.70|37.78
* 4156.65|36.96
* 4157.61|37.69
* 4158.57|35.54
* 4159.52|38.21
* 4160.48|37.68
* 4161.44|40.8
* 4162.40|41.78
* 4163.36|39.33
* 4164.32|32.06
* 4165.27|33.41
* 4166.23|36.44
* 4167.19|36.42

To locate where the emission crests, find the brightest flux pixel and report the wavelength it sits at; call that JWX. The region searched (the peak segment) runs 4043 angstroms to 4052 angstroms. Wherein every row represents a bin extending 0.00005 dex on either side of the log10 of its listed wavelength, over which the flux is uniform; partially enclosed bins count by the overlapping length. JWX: 4048.96 angstroms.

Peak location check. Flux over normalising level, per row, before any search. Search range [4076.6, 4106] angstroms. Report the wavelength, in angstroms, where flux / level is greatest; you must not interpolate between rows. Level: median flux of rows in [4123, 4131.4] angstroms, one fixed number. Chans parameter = 4083.60 angstroms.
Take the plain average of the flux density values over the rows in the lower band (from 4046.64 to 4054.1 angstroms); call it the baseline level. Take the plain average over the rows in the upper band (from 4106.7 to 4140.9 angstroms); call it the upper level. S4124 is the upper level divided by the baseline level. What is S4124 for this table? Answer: 1.12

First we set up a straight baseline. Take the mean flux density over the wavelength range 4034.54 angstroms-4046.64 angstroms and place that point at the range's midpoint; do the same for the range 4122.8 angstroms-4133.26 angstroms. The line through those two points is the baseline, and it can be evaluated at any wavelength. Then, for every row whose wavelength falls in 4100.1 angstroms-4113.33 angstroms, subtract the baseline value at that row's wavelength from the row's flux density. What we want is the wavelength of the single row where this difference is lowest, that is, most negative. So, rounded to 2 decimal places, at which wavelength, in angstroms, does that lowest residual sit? 4102.45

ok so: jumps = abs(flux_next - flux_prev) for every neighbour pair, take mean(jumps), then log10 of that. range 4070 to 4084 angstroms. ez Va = 0.41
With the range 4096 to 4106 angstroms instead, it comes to 0.30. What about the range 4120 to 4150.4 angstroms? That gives 0.58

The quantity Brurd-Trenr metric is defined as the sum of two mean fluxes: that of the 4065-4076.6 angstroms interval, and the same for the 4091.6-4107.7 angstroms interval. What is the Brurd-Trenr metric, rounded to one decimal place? 84.8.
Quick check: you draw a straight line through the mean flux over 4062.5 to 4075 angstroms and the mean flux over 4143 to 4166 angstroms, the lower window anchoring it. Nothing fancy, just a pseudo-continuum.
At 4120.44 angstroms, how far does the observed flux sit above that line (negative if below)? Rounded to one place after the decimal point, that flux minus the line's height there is 4.0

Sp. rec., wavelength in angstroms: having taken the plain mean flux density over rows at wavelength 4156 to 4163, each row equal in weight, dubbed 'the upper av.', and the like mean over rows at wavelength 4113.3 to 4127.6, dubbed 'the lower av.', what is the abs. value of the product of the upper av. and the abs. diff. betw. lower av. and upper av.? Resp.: 169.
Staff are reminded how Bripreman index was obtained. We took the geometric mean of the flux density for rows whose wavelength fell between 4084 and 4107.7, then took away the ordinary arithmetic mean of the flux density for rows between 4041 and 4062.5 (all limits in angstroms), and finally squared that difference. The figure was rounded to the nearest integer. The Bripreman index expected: 31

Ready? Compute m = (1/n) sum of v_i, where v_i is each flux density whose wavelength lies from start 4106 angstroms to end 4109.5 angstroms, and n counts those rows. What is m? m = 45.3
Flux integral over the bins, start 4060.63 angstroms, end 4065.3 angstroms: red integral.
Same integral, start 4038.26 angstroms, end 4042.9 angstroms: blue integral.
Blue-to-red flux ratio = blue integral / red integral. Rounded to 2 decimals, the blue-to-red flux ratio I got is 0.99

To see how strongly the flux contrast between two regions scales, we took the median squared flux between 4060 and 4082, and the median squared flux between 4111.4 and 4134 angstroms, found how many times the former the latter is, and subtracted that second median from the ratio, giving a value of -1765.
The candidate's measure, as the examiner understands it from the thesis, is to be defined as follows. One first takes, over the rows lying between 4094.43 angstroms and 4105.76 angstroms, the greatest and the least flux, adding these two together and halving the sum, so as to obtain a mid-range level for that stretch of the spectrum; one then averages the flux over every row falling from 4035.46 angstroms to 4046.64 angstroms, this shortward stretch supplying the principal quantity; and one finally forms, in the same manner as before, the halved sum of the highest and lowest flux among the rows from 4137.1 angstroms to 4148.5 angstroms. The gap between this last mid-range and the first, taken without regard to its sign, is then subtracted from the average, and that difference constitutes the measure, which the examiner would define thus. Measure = 26.5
